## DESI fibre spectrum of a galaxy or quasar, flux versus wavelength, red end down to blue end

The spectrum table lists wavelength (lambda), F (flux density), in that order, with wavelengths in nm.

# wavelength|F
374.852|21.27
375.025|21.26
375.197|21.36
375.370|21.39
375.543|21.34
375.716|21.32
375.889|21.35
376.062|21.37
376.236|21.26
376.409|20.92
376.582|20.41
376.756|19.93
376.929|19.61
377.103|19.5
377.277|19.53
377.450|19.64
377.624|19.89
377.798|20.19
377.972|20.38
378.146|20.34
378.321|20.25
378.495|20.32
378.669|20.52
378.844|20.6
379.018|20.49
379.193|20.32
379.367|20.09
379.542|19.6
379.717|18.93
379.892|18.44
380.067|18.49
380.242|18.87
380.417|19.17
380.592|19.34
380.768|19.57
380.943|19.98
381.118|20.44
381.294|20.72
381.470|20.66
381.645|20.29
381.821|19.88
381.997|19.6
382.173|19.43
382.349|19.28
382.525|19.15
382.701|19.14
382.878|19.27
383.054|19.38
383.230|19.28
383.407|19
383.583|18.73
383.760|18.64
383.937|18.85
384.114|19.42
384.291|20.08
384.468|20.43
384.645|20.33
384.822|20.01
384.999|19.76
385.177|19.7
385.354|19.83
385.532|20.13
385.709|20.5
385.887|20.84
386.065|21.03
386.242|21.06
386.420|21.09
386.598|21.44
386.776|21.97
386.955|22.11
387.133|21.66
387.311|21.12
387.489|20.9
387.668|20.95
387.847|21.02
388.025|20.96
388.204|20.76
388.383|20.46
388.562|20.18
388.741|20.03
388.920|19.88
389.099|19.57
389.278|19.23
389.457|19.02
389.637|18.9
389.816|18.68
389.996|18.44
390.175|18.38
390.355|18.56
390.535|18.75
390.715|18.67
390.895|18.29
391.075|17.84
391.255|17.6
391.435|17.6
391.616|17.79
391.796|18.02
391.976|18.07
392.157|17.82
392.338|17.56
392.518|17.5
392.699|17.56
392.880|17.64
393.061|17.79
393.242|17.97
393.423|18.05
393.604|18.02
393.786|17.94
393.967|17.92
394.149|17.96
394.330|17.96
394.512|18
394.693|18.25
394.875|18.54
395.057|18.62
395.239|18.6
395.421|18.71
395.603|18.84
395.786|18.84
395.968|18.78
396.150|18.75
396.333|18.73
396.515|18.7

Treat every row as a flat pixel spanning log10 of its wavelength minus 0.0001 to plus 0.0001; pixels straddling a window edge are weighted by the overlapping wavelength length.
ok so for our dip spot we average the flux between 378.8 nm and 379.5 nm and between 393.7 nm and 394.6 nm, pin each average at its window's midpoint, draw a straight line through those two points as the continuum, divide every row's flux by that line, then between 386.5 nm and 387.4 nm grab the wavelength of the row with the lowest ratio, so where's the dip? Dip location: 387.311 nm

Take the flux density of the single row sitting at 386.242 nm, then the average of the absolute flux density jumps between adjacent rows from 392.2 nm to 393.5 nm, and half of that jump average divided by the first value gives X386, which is 0.002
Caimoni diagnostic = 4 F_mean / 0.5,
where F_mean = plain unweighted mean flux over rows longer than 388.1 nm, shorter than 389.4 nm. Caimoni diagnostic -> 160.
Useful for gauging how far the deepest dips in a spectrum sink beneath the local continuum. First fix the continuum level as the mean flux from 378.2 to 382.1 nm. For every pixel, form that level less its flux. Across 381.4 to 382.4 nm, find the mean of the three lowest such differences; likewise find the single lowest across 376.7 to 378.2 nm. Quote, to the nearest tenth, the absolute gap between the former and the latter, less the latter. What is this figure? 0.6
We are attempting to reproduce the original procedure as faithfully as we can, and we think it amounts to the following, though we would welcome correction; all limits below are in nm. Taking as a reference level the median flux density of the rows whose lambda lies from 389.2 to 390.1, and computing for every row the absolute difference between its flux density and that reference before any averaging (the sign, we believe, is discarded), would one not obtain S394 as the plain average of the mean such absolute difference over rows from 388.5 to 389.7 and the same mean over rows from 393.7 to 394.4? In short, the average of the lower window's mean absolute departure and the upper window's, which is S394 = 0.8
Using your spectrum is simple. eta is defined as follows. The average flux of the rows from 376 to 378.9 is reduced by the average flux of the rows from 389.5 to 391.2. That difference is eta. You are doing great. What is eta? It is 1.8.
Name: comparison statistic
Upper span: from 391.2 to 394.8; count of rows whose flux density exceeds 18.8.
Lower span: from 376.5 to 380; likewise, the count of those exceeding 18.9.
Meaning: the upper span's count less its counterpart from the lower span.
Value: -19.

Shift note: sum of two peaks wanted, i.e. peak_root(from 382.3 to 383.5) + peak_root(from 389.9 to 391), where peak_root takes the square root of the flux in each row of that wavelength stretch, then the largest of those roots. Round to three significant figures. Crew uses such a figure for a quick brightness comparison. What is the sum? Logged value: 8.73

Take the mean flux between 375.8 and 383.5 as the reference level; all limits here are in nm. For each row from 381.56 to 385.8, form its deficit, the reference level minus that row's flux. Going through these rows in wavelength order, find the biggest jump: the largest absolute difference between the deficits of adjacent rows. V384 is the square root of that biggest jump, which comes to 0.812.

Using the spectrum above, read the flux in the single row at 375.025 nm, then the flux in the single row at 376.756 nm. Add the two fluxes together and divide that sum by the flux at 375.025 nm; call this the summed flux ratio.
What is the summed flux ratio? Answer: 1.94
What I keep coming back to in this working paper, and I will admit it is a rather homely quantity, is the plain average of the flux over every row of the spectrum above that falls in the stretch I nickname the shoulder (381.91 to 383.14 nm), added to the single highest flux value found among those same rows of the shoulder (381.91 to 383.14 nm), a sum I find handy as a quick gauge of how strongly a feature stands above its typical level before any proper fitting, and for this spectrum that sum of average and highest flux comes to 39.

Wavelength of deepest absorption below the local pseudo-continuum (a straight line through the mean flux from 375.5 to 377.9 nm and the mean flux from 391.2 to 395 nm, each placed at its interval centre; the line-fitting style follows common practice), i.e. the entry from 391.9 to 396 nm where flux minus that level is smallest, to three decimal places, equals 392.518 nm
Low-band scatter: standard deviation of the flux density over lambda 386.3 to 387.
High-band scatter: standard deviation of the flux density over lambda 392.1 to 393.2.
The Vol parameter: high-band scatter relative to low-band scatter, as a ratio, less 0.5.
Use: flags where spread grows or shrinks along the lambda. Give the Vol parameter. -0.2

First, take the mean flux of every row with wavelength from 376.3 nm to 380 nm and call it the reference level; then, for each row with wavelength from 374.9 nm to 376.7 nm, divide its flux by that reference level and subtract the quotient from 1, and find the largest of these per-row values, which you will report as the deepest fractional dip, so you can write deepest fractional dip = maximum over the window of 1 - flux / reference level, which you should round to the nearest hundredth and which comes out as -0.02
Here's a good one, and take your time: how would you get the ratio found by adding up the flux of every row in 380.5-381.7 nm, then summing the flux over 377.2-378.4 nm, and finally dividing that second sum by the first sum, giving 0.99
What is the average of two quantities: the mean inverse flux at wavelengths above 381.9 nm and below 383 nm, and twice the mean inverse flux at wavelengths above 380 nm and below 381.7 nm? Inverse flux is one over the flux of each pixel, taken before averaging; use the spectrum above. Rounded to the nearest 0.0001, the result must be 0.0766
